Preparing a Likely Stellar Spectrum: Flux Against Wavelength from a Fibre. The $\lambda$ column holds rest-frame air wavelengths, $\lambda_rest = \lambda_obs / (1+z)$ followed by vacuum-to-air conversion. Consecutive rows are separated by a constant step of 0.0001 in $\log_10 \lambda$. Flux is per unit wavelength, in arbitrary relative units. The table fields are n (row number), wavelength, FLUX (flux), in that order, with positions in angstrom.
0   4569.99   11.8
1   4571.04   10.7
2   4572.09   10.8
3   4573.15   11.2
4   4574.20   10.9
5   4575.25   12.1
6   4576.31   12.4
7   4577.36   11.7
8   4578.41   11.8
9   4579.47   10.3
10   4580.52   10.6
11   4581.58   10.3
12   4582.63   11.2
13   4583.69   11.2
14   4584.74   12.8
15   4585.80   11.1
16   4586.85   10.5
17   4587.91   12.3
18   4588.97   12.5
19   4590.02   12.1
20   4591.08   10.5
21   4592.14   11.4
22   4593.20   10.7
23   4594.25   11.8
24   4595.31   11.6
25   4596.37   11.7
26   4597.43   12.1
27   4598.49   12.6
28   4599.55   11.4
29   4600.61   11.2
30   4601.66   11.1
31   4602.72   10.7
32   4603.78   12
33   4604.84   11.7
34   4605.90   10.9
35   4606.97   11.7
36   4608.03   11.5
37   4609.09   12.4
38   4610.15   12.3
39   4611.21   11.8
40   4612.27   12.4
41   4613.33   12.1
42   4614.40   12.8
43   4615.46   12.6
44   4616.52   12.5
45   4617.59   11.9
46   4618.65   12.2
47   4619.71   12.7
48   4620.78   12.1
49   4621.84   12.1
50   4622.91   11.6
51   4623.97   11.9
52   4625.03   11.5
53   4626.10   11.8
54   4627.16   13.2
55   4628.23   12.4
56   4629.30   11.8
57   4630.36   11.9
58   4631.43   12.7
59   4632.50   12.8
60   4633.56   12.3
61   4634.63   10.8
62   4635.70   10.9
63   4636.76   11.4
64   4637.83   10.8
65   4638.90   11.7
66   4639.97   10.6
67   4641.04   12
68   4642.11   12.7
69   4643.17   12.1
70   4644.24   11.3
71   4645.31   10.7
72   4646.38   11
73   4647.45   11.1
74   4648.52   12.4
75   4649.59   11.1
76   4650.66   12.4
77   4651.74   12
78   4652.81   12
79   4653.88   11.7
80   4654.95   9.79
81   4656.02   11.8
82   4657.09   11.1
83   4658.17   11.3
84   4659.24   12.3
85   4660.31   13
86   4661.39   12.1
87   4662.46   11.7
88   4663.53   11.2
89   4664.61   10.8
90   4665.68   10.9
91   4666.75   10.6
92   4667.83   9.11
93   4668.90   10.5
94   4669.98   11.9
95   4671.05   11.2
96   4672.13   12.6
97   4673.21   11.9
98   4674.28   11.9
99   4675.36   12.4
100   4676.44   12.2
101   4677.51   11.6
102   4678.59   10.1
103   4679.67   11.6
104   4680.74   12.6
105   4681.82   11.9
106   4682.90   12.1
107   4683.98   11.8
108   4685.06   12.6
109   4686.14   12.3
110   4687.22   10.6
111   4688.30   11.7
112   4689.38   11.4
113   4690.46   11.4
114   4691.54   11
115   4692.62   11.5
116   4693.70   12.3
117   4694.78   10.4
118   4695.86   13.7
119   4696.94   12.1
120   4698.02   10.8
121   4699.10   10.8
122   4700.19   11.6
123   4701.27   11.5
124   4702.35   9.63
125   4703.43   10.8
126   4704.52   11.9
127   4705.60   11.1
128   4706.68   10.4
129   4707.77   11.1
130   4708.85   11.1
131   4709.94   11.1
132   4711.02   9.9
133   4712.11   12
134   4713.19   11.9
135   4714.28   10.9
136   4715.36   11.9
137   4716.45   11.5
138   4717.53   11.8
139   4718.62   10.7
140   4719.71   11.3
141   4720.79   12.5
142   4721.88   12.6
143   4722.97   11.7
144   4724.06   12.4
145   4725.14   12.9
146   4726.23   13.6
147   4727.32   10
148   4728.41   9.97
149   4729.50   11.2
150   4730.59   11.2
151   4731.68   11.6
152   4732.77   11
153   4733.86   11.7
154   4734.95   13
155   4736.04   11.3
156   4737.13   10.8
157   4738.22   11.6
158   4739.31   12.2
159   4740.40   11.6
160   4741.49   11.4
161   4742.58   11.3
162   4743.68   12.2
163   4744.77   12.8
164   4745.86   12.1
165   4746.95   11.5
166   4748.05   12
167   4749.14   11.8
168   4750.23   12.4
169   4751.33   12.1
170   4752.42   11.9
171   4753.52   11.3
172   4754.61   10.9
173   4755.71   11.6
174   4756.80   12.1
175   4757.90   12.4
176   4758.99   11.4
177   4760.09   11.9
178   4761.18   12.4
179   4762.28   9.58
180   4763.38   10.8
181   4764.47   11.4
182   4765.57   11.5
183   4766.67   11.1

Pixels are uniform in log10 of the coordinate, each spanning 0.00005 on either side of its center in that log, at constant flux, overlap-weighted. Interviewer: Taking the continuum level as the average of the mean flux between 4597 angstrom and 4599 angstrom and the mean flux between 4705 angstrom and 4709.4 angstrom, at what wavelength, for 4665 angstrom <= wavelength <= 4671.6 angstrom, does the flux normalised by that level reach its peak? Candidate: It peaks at 4669.98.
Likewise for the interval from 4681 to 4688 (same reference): 4685.06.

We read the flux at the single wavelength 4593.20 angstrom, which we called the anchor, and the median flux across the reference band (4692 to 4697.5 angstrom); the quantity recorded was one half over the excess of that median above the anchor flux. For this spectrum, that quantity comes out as 0.4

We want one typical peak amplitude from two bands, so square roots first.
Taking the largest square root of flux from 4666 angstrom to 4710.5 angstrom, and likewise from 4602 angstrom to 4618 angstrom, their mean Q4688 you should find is 3.64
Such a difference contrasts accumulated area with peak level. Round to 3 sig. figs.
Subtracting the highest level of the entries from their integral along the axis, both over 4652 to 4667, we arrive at 159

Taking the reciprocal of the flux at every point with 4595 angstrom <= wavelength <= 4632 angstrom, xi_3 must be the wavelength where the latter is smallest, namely 4627.16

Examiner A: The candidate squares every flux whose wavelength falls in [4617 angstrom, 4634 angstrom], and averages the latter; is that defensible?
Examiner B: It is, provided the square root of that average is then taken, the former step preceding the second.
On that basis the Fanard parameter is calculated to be 12.2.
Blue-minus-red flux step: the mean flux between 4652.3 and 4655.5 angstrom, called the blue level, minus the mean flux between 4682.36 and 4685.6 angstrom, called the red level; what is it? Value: -1.0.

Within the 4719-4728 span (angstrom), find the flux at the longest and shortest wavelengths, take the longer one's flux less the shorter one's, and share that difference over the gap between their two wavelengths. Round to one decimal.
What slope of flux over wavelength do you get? -0.2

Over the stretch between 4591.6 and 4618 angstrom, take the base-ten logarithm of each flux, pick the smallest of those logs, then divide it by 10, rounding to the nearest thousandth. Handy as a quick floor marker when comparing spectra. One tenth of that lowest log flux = 0.103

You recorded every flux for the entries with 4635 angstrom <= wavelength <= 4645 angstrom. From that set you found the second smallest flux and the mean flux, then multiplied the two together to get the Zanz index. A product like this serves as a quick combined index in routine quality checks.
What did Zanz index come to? 124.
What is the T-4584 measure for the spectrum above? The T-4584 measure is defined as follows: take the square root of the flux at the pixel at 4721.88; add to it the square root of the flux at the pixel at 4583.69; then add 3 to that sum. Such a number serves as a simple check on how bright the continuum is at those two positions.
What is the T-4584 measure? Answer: 9.9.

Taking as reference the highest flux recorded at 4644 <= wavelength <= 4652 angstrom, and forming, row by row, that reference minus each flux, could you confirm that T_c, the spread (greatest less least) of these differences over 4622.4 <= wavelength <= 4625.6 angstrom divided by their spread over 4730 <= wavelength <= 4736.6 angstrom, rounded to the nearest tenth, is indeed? 0.2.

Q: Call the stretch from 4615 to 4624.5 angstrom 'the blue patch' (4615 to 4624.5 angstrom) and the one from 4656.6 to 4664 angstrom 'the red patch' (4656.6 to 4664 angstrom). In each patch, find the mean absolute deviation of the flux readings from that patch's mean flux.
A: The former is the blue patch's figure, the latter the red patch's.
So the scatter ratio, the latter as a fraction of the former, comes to 1.95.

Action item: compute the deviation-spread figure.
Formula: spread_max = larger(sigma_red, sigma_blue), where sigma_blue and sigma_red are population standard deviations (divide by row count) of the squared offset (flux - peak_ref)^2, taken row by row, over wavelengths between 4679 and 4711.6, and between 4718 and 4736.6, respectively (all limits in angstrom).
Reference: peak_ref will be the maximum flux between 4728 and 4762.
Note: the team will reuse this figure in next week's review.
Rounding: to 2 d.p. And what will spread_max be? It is 2.78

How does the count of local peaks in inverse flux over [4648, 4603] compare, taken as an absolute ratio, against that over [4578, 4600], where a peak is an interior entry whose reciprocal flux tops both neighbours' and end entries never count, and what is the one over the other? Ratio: 2.0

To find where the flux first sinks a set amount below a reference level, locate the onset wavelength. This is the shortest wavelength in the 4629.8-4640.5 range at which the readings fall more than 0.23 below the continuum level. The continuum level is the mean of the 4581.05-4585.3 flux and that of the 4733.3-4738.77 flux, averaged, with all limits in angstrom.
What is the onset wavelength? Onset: 4634.63 angstrom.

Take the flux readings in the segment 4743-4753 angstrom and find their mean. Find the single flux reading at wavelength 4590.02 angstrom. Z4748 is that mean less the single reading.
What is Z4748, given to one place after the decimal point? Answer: 0.0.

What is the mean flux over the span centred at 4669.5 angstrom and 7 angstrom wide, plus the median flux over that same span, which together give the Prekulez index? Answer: 21.9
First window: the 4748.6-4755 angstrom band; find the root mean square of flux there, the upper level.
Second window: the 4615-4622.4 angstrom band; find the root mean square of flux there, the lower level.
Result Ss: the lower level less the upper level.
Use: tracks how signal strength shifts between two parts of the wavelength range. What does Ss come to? 0.6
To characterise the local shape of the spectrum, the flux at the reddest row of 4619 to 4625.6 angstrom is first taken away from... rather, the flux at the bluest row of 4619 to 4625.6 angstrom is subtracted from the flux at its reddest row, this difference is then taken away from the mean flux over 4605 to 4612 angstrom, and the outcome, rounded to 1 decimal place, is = 13.0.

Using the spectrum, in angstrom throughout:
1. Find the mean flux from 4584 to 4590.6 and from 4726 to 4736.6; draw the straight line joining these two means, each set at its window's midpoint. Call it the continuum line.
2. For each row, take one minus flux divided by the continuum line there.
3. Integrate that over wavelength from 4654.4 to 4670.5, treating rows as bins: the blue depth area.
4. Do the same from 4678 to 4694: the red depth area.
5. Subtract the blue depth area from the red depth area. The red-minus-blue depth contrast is -0.7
